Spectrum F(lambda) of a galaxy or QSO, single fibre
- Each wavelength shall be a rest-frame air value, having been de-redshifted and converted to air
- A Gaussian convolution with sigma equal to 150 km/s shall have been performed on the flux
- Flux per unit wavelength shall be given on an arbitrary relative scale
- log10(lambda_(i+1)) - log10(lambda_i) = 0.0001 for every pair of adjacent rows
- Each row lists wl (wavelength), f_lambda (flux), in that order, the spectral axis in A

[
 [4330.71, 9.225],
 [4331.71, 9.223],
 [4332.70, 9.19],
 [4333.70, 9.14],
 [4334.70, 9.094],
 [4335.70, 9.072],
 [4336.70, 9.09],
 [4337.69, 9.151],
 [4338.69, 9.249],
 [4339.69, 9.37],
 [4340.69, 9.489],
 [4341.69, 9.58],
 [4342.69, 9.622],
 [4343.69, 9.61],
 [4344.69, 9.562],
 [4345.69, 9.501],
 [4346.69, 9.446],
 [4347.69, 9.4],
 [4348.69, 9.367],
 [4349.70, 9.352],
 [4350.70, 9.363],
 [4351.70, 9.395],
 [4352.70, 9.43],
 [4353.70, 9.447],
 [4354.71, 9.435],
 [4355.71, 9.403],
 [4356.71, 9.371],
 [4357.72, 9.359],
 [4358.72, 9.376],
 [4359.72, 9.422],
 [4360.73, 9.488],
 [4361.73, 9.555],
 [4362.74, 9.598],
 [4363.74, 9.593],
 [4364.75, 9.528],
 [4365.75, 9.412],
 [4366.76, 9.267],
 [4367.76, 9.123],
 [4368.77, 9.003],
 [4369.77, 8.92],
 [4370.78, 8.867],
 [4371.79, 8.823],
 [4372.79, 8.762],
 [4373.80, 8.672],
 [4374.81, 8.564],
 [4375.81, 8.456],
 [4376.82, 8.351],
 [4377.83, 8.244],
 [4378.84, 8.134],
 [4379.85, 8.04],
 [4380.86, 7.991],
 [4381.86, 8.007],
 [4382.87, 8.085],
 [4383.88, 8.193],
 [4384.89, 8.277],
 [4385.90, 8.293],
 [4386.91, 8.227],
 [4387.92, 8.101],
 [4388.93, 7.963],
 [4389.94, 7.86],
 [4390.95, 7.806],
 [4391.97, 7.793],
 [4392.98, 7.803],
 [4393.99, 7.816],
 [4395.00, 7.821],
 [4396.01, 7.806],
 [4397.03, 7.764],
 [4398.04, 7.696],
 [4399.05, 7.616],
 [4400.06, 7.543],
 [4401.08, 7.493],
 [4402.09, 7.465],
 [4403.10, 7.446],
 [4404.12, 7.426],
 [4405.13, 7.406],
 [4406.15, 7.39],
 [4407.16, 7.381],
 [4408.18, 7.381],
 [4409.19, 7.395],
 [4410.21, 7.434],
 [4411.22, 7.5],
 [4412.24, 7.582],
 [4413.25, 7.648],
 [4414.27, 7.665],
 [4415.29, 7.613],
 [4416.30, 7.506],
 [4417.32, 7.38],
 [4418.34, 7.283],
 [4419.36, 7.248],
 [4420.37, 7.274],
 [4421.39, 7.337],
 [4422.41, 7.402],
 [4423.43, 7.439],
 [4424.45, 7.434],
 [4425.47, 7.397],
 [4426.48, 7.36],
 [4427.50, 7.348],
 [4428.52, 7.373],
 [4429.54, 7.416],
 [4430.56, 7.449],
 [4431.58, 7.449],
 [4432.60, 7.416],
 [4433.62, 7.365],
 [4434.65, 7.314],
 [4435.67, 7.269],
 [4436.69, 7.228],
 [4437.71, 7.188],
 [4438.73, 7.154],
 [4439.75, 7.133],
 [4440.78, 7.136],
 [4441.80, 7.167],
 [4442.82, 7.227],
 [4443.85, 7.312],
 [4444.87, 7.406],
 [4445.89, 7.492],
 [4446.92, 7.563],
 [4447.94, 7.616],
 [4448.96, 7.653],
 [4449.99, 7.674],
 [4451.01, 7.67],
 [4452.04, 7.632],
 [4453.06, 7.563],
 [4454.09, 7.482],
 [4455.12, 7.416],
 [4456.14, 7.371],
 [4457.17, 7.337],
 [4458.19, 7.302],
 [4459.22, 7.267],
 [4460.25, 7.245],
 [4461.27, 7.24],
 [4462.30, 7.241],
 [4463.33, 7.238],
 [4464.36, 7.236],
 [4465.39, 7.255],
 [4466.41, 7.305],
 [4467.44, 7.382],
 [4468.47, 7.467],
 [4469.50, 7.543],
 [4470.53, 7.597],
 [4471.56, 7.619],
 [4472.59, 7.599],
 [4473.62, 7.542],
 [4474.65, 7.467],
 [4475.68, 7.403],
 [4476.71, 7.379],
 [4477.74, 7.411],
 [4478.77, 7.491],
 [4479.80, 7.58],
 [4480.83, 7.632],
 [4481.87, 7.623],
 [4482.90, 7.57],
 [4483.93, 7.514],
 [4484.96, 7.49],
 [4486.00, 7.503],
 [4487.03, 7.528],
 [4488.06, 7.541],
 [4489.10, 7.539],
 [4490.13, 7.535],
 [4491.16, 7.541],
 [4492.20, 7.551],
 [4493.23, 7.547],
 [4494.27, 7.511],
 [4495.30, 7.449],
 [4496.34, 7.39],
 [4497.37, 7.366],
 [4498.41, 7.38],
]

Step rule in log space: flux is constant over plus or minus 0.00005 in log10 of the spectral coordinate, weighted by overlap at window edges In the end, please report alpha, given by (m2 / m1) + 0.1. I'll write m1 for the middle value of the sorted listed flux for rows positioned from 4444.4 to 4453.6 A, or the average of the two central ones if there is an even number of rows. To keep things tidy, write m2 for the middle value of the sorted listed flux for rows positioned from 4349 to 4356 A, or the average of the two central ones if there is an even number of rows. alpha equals 1.33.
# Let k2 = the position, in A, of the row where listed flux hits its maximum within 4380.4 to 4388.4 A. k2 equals 4385.90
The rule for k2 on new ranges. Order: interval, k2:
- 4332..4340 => 4339.69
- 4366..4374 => 4366.76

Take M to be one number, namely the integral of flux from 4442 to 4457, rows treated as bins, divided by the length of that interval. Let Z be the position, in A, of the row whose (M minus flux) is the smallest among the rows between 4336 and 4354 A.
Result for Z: 4342.69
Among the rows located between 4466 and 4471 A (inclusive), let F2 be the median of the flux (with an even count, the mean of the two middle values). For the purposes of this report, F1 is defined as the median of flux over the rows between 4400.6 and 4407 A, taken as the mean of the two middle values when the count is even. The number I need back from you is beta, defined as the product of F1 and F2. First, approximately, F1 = 7.44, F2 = 7.47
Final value 55.5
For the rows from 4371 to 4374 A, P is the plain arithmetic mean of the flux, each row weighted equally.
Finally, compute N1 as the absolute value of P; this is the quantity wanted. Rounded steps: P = 8.8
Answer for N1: 8.8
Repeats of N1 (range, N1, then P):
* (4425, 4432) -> 7.4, 7.4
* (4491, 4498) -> 7.5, 7.5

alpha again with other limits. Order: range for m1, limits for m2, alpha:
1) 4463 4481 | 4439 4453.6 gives 1.11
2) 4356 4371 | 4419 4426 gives 0.89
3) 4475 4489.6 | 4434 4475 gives 1.08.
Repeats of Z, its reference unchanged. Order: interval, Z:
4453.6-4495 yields 4480.83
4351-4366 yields 4362.74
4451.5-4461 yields 4452.04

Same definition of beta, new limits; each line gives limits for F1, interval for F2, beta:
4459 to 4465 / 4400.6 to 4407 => 53.8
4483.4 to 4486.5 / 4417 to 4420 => 54.6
